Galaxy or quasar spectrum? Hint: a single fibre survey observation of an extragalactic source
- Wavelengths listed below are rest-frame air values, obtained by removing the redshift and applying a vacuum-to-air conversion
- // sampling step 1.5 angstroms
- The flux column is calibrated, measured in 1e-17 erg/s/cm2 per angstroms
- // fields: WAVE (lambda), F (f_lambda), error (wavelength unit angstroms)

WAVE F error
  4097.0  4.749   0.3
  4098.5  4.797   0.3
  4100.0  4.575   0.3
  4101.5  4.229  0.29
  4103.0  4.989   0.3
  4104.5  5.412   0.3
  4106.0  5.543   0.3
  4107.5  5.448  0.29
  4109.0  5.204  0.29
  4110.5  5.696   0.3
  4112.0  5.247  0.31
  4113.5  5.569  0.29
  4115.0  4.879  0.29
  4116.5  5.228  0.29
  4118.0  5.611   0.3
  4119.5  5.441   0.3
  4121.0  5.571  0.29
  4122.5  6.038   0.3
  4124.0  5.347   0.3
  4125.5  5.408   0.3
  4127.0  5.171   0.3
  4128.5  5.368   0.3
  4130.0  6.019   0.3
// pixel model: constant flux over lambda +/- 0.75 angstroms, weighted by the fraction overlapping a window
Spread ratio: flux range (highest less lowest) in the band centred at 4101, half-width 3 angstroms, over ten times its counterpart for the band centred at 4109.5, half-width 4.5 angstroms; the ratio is 0.154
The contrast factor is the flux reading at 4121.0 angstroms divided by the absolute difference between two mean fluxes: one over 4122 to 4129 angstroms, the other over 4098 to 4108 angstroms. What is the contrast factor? 12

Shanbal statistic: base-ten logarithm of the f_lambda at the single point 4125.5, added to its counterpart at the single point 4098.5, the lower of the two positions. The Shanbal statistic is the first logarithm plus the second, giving 1.414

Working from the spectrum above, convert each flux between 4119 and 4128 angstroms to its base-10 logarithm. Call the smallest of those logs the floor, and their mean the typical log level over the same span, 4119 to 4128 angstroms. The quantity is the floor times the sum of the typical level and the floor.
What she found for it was 1.037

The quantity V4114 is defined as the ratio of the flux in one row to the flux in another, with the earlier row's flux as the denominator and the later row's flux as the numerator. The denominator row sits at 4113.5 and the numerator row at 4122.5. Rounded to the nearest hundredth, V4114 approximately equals 1.08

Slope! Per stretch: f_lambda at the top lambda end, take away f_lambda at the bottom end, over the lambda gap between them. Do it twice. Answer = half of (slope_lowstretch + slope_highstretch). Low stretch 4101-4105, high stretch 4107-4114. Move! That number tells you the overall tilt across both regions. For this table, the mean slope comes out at 0.21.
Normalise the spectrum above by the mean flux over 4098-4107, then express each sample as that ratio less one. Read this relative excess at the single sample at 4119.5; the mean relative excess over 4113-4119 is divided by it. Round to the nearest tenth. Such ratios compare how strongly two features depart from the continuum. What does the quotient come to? 0.8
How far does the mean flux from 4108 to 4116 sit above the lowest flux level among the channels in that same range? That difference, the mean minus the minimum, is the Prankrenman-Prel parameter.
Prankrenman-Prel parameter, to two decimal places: 0.44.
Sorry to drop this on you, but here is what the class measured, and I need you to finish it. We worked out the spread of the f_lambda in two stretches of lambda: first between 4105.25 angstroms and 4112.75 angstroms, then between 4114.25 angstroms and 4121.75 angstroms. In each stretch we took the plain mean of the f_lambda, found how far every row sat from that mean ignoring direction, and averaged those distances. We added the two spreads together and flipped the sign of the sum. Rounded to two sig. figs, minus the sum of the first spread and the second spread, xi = -0.40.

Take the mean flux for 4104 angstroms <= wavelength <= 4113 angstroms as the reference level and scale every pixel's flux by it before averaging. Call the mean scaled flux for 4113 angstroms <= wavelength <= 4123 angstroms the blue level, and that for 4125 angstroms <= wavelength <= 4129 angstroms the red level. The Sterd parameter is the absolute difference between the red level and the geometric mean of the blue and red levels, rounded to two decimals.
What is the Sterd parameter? 0.01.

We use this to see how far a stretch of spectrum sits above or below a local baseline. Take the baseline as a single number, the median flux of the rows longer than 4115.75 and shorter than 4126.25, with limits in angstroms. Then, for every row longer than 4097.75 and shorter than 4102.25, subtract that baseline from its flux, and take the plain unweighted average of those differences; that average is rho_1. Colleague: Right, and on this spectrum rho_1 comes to -0.91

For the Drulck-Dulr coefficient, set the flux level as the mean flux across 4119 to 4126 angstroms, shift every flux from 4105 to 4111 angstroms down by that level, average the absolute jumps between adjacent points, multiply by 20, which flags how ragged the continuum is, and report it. 5.5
